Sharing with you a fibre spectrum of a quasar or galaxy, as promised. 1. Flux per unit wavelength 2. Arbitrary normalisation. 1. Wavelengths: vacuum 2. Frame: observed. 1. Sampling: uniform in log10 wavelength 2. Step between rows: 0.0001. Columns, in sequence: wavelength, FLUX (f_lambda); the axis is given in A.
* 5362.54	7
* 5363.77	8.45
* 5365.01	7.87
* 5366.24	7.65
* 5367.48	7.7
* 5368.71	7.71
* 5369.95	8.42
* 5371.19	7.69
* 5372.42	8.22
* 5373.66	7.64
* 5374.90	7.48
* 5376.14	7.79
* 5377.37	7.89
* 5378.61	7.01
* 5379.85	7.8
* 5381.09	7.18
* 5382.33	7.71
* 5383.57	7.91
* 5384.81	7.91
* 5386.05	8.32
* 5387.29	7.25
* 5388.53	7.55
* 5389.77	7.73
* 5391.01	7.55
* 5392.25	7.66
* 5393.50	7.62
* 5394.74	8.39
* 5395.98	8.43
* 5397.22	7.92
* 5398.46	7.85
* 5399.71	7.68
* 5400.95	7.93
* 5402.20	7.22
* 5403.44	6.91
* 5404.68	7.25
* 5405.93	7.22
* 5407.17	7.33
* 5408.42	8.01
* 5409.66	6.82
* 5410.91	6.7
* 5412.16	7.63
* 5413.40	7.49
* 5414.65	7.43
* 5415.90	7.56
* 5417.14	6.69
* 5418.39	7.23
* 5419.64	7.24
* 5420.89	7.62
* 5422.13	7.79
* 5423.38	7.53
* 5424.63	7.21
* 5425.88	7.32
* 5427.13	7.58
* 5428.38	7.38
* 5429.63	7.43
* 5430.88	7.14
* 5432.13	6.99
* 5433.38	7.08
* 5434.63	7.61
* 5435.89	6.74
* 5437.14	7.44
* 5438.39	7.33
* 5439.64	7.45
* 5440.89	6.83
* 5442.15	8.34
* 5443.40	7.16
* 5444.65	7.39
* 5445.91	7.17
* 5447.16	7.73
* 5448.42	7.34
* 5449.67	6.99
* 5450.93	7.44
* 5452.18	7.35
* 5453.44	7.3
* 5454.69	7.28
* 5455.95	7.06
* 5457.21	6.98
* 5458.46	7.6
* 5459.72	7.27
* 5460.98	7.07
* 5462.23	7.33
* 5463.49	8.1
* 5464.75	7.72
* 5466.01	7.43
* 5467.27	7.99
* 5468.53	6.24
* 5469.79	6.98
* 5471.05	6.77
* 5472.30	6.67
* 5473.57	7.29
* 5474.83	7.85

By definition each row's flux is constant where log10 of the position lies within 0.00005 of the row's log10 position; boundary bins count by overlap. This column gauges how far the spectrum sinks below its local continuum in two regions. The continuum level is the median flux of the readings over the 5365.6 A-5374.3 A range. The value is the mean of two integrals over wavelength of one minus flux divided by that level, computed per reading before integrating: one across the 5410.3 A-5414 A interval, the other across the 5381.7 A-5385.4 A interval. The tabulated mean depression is 0.07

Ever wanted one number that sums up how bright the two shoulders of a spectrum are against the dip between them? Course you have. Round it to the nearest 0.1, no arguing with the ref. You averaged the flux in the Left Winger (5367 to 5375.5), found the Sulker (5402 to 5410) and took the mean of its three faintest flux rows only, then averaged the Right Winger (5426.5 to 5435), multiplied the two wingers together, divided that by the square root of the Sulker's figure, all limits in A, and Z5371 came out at 21.7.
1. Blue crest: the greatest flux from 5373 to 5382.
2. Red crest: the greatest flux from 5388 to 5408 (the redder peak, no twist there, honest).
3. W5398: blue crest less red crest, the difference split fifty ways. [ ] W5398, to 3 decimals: -0.011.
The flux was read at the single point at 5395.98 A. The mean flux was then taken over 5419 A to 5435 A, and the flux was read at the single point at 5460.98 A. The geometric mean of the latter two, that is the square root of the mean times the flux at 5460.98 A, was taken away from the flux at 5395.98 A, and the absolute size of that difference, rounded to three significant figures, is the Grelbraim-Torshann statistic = 1.21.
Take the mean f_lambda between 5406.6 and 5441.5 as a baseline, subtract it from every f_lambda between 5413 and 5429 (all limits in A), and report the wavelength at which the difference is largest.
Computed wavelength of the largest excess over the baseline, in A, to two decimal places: 5422.13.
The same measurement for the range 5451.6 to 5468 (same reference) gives 5463.49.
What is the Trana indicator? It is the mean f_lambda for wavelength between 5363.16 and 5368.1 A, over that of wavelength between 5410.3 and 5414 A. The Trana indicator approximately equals 1.09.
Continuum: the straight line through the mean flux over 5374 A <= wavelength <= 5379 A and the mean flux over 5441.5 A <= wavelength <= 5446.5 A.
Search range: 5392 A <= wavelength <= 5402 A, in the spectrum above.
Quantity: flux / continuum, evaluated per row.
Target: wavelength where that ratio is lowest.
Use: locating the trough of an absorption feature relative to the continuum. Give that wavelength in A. 5393.50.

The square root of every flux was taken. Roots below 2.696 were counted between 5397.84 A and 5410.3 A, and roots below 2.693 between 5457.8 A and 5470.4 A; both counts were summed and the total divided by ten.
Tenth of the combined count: 0.800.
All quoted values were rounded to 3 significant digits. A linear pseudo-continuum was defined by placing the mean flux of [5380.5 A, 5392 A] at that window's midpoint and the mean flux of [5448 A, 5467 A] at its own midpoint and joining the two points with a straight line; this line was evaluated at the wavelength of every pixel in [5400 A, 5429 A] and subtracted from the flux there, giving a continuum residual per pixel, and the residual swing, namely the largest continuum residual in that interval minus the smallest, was 1.30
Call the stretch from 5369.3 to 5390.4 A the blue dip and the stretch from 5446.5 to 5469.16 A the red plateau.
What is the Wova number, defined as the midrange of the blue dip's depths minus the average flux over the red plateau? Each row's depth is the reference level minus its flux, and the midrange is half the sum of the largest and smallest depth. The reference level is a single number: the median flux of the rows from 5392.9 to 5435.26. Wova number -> -7.63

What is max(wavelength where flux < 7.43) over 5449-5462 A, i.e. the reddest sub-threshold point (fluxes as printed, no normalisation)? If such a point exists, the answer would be 5460.98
